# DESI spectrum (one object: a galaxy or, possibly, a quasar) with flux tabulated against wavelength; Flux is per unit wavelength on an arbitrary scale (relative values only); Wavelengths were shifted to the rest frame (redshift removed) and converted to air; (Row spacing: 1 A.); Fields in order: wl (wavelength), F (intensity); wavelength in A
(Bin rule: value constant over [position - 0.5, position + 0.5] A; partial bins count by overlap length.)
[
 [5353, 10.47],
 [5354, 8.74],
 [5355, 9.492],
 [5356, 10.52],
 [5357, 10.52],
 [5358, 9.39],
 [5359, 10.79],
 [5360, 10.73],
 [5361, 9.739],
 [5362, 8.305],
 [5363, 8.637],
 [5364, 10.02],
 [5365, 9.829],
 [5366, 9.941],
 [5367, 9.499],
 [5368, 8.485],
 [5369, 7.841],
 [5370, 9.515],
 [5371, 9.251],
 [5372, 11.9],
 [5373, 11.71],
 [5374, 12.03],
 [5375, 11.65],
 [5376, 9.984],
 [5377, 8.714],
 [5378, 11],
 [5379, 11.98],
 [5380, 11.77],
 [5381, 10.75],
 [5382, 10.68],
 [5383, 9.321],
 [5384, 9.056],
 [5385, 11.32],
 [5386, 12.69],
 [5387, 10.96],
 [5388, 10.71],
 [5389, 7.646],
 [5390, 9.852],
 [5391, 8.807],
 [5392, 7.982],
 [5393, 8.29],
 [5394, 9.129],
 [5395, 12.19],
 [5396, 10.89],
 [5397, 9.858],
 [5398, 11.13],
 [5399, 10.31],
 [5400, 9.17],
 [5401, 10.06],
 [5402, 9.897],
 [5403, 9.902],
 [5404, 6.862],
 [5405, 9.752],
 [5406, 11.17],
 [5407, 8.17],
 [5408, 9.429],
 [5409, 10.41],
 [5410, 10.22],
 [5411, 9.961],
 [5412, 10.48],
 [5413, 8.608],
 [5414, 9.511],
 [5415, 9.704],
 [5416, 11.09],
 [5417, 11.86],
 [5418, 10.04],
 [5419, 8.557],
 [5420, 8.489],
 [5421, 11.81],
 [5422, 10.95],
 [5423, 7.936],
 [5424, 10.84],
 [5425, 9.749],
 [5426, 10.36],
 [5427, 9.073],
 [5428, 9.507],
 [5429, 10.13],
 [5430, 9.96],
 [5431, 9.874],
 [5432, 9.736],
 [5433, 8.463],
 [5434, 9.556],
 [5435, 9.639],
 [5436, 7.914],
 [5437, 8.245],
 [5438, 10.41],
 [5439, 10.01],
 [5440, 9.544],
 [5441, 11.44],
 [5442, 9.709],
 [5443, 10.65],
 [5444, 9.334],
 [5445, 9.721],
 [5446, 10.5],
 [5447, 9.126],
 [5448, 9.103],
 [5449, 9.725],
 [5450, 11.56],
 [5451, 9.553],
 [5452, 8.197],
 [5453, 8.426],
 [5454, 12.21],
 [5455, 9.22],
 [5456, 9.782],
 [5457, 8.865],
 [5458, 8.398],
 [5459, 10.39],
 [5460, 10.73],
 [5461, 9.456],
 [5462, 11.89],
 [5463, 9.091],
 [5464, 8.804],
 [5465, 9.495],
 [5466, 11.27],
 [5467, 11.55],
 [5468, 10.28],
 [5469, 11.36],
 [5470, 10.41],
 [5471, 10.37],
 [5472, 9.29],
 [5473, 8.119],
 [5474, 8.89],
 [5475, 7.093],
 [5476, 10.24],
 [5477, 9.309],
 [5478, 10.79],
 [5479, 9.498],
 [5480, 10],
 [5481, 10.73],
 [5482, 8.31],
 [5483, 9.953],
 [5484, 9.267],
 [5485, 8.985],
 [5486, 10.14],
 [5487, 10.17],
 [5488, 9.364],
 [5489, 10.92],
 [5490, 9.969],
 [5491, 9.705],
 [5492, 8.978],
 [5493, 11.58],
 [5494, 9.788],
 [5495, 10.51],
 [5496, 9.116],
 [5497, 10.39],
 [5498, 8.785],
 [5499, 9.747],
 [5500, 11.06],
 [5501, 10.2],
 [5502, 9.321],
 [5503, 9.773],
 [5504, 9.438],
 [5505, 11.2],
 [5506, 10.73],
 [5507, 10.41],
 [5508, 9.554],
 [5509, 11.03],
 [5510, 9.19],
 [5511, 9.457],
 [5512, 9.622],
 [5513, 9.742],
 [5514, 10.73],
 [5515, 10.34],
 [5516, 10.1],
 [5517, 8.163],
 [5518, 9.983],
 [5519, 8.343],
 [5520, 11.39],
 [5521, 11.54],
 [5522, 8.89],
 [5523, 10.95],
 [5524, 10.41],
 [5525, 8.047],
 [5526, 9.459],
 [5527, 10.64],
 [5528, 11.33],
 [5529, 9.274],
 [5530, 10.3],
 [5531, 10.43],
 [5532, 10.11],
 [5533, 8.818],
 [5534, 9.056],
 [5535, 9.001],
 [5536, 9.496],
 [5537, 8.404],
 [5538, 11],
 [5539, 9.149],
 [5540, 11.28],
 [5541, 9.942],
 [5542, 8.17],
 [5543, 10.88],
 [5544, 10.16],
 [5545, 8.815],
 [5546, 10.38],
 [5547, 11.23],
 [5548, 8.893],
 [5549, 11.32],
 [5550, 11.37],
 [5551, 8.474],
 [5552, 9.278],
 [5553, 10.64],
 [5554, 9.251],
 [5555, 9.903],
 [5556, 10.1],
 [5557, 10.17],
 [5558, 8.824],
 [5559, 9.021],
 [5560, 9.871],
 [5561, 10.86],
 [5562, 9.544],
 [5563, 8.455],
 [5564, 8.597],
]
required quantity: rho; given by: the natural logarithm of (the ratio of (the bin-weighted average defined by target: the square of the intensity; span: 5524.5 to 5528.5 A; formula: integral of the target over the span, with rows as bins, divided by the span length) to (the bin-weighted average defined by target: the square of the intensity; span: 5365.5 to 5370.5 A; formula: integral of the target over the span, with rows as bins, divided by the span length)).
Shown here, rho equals 0.18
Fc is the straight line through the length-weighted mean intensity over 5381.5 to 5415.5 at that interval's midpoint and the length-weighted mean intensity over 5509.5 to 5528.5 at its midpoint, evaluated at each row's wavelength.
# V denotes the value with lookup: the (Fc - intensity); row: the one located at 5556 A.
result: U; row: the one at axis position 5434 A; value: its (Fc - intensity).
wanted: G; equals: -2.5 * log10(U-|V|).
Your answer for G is 2.2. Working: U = 0.3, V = -0.2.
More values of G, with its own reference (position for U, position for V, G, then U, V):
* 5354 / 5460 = 1.8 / 1.1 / -0.9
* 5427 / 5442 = 0.5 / 0.8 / 0.1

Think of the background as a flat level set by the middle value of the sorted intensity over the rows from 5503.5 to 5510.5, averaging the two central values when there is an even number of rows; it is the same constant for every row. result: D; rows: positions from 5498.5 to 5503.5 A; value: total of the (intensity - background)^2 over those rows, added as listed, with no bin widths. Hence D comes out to 2.5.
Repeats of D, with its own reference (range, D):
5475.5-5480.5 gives 2.4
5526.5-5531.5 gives 2.2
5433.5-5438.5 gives 12.2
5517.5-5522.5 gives 9.0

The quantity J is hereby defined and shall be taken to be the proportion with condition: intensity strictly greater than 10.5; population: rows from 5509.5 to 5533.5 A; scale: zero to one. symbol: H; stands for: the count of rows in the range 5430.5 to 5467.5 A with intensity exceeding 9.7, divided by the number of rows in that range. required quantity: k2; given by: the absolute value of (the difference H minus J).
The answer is 0.24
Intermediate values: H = 0.49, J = 0.25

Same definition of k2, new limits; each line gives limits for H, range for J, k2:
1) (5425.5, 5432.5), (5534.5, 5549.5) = 0.38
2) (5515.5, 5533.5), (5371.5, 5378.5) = 0.10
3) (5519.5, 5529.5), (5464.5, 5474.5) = 0.30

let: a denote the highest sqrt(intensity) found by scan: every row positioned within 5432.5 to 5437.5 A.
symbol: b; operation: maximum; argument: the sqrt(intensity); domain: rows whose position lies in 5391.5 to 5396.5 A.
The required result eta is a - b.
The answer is -0.39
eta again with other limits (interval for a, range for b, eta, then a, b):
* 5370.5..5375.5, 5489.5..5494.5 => 0.07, 3.47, 3.40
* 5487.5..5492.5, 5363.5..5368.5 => 0.14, 3.30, 3.17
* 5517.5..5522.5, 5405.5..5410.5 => 0.05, 3.40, 3.34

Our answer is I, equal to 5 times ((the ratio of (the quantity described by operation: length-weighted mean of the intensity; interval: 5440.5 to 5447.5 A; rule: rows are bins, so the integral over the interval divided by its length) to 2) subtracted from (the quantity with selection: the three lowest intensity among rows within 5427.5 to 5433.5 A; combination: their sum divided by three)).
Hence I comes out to 21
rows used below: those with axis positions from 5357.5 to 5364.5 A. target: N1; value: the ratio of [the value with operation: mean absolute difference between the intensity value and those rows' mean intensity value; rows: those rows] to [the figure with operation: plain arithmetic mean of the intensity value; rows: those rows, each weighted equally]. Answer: 0.08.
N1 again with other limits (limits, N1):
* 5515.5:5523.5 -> 0.11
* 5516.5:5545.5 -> 0.10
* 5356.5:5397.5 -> 0.11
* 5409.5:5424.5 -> 0.10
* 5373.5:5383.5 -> 0.08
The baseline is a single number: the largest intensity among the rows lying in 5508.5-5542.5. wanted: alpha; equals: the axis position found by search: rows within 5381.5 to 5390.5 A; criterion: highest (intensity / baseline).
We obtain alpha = 5386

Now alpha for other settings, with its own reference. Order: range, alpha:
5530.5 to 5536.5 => 5531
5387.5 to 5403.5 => 5395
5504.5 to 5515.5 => 5505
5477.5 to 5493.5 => 5493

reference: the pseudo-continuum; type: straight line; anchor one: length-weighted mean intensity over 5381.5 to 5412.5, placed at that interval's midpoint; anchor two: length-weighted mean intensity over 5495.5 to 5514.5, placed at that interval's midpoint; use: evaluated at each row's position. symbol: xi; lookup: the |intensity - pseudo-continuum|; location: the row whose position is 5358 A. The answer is 0.5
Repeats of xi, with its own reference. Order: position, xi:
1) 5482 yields 1.6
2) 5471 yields 0.4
